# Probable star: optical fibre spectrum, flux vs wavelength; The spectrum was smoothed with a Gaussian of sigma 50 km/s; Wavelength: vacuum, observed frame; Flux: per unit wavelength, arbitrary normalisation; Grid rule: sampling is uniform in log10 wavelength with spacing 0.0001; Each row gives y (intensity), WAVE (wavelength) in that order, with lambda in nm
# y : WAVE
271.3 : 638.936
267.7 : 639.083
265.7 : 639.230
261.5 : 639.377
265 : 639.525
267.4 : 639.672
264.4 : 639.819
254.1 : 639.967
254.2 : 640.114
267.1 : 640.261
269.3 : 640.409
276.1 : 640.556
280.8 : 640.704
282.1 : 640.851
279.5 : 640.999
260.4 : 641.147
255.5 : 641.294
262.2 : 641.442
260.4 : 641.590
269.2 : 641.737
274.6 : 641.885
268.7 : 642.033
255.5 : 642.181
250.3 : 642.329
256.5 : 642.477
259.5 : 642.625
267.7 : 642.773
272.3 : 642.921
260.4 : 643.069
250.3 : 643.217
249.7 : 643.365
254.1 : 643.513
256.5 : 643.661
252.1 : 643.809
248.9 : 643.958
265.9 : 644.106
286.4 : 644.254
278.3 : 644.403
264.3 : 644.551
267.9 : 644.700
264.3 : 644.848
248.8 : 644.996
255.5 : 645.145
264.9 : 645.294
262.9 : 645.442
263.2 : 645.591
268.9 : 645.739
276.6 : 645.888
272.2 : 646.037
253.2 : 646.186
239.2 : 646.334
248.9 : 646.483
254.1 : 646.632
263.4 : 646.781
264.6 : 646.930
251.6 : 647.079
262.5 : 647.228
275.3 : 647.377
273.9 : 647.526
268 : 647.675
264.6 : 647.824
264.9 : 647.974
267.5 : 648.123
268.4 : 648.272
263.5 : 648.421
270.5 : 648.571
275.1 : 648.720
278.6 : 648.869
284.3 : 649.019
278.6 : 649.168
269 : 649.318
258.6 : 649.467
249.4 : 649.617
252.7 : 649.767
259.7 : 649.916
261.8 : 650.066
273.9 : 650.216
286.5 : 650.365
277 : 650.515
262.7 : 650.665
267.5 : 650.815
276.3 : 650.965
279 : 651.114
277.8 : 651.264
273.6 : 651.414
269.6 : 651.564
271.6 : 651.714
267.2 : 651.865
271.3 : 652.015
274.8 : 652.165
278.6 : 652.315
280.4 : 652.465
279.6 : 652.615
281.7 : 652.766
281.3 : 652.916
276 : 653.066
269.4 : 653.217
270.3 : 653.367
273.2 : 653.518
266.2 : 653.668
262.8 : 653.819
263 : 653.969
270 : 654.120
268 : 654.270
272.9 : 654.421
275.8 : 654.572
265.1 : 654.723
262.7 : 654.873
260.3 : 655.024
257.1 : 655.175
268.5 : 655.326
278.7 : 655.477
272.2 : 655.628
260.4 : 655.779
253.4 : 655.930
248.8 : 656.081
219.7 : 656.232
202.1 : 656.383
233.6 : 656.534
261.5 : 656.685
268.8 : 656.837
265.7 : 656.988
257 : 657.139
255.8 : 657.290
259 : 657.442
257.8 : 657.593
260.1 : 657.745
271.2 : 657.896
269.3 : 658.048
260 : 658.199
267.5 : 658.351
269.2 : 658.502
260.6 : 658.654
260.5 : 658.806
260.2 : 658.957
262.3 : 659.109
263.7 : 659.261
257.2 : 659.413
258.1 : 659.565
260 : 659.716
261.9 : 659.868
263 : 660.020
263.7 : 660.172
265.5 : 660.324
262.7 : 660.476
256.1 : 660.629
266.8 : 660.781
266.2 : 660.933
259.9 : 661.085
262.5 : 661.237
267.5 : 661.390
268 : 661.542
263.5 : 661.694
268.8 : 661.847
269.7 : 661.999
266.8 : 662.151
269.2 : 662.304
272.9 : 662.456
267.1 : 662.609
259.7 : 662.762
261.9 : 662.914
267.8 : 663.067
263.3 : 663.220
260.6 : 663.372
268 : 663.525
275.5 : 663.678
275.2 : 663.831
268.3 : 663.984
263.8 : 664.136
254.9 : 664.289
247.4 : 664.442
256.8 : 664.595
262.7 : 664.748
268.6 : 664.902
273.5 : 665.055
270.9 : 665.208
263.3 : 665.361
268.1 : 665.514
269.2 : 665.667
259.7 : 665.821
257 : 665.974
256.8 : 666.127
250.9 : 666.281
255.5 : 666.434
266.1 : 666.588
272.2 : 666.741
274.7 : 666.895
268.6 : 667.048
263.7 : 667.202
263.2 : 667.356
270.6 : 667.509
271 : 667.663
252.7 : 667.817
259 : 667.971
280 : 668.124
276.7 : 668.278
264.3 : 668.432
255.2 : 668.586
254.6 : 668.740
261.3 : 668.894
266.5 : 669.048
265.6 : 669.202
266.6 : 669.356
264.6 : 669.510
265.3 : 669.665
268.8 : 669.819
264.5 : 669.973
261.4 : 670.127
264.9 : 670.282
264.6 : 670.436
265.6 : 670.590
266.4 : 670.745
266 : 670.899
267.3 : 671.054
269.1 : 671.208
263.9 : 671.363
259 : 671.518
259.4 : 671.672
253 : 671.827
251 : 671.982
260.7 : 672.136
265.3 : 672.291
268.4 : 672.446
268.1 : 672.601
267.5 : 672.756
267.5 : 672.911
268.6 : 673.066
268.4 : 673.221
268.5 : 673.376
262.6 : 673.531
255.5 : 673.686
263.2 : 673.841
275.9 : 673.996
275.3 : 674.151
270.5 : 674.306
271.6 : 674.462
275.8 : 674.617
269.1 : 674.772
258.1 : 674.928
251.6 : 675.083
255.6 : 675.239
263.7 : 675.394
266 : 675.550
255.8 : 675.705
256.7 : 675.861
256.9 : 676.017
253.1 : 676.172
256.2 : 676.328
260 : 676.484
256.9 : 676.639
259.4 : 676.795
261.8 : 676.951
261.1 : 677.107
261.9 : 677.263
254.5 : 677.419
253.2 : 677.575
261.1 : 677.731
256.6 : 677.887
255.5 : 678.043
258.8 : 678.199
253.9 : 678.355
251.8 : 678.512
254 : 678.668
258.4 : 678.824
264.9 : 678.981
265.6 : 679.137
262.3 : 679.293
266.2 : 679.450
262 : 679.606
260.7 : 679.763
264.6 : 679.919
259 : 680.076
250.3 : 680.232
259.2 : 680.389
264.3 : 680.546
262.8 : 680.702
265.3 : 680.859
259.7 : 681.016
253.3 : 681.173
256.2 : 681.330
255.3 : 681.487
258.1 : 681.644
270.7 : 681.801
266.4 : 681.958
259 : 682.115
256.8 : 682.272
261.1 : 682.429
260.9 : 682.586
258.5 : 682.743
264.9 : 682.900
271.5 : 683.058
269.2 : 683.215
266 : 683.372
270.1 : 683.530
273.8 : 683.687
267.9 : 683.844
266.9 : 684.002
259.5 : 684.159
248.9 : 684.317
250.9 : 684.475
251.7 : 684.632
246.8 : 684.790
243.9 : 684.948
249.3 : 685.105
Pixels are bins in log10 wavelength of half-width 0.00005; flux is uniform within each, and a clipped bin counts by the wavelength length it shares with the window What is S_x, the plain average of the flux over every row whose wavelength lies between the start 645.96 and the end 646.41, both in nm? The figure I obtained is 255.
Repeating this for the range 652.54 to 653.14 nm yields 280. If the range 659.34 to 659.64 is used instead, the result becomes 258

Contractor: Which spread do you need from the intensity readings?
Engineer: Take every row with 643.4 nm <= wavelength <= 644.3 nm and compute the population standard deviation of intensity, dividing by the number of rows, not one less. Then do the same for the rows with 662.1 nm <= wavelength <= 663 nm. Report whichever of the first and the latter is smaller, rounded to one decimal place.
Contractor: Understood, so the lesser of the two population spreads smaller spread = 4.4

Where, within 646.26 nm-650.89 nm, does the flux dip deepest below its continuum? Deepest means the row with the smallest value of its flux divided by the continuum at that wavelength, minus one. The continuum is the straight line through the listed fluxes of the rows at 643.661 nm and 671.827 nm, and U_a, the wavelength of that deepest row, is 646.334 nm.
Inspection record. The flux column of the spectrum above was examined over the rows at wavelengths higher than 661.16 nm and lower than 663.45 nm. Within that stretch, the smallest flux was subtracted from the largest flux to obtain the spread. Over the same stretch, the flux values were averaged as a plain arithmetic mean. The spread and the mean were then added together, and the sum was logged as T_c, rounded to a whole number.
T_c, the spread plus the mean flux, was 279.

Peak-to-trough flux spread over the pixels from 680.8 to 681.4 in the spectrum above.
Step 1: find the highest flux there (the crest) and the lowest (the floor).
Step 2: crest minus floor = 12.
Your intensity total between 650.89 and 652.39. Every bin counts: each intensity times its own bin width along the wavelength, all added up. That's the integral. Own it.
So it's 411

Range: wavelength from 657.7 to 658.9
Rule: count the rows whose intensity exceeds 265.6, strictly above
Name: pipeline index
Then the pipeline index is 4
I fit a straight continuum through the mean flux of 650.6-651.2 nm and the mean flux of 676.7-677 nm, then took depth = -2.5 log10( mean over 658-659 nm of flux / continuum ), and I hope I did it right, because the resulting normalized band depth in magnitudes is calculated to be 0.018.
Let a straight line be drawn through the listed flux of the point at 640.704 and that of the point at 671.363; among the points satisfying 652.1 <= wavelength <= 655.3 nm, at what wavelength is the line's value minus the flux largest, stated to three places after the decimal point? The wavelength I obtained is 655.175 nm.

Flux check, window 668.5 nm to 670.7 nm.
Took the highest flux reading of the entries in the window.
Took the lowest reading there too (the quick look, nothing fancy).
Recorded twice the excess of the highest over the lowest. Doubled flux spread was 28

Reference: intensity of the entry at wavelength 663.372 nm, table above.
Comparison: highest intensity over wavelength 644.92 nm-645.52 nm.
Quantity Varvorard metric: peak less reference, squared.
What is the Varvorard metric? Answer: 18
